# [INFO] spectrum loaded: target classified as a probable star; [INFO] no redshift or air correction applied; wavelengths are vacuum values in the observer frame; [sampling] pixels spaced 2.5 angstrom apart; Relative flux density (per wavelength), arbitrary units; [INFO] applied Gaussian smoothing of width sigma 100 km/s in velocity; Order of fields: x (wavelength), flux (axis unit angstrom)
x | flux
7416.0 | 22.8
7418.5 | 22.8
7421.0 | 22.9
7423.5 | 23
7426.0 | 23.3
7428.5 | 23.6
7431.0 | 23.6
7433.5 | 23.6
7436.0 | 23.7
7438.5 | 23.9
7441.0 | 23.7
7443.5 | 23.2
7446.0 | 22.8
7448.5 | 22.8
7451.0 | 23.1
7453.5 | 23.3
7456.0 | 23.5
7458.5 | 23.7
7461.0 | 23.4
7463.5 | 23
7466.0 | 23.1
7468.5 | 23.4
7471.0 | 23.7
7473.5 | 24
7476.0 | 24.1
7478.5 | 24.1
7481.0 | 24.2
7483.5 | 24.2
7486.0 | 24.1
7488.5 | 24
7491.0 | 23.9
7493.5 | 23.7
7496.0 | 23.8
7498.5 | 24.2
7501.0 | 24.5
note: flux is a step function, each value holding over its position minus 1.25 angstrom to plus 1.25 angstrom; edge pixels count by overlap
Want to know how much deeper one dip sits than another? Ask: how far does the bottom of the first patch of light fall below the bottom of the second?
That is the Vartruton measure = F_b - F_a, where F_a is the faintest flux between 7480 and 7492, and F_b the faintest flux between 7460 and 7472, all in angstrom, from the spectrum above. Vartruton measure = -0.9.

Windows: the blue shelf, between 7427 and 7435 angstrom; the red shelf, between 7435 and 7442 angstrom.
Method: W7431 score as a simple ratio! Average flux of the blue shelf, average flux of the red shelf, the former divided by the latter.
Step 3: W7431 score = 0.993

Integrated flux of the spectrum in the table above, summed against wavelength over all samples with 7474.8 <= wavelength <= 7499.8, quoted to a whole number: 601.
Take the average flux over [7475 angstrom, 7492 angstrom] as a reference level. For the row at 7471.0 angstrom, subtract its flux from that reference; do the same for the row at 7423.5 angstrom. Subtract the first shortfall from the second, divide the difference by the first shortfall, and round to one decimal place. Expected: 1.8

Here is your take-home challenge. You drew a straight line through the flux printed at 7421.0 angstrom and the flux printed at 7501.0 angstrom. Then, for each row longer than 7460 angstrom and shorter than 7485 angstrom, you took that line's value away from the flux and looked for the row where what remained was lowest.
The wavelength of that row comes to 7463.5 angstrom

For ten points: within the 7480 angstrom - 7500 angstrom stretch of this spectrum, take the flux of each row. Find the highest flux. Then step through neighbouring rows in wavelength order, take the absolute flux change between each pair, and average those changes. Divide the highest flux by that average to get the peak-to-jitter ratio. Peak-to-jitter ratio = 169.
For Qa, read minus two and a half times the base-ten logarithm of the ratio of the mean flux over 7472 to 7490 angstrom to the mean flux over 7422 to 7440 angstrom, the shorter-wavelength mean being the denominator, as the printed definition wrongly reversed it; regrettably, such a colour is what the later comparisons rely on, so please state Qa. -0.026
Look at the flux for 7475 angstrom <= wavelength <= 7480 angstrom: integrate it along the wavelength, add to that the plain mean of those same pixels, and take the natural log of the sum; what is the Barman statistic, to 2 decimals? 4.97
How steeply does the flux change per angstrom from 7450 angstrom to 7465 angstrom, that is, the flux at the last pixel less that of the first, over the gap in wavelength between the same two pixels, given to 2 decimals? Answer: -0.01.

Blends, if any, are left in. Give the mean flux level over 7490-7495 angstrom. 23.8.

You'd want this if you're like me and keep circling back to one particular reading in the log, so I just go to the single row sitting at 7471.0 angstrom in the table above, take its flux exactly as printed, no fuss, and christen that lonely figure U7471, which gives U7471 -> 23.7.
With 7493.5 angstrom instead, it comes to 23.7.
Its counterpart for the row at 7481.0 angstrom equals 24.2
